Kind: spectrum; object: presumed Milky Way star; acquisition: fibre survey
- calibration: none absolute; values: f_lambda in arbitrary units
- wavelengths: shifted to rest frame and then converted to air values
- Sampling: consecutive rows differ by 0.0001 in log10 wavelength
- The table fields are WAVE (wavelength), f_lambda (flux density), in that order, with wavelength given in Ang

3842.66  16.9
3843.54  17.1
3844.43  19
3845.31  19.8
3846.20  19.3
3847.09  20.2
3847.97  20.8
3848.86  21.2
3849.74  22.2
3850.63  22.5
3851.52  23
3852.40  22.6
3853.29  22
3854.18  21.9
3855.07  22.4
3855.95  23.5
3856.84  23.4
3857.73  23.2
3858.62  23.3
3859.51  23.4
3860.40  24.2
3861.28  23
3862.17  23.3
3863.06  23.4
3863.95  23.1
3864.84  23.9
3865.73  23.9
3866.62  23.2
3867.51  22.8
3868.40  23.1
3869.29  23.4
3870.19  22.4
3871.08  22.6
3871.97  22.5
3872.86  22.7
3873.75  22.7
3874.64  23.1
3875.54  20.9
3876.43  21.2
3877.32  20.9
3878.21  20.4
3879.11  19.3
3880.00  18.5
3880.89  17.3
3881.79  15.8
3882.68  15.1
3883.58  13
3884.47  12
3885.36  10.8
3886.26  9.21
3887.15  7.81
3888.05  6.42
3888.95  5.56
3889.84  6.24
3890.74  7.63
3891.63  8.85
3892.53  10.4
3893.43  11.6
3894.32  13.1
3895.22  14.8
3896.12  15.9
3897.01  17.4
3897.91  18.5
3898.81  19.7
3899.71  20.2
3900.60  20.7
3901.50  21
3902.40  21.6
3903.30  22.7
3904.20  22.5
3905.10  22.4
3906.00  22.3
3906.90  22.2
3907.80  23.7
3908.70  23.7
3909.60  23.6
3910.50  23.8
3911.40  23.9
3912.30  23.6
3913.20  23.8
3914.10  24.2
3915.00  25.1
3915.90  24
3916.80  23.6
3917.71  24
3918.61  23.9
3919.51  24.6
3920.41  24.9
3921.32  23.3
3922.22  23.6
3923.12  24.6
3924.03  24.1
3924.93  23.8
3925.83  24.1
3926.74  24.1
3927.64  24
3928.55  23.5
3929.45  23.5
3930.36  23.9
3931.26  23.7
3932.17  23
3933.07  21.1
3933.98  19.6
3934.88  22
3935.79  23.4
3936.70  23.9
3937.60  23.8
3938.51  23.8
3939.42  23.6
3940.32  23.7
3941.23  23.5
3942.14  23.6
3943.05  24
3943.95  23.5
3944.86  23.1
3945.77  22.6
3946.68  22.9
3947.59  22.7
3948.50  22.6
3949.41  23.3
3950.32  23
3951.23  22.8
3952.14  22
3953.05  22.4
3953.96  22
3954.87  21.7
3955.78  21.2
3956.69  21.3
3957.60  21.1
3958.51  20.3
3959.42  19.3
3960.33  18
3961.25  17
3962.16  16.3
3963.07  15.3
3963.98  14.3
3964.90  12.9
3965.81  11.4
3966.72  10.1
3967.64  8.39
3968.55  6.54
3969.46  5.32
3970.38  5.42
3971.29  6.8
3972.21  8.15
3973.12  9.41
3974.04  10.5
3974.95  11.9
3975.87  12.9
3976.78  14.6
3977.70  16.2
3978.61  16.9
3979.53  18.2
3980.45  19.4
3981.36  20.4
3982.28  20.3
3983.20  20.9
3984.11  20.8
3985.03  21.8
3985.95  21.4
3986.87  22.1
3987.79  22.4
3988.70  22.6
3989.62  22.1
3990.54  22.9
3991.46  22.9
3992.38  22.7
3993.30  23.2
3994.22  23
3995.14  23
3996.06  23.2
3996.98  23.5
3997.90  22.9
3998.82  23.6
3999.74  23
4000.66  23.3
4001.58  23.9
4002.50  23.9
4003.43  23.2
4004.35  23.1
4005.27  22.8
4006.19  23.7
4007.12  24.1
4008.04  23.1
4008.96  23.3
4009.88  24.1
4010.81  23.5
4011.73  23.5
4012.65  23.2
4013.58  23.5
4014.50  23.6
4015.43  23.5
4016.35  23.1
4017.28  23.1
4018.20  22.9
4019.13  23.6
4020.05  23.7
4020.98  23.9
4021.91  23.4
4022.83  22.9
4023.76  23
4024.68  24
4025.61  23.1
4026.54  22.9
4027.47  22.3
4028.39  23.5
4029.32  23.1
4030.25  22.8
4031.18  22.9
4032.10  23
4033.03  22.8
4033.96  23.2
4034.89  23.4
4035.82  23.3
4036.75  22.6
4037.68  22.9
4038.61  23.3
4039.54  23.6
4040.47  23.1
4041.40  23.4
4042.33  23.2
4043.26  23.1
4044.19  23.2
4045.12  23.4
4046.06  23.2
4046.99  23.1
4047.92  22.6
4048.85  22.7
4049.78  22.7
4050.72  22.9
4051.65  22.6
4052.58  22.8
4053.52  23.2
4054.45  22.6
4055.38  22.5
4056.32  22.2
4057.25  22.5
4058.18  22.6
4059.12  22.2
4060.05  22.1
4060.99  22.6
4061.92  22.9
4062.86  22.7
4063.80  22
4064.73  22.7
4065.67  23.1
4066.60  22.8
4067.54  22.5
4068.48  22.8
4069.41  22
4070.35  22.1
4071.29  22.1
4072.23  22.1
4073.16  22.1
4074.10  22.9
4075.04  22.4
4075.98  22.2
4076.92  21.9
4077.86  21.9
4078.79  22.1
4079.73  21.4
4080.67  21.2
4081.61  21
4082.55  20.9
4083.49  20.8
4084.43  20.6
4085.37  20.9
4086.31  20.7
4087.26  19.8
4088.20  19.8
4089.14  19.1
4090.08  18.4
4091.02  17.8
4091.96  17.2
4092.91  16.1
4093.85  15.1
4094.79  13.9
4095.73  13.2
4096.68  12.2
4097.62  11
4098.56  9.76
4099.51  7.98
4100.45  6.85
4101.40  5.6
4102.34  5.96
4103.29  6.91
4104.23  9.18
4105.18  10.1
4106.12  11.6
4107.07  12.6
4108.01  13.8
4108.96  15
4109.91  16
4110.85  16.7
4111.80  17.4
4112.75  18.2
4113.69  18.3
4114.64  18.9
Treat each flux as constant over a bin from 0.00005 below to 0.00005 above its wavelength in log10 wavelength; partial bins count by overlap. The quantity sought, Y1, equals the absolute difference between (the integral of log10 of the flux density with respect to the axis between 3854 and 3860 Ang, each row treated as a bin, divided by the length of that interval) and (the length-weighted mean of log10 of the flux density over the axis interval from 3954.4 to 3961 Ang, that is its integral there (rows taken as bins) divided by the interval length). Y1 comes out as 0.06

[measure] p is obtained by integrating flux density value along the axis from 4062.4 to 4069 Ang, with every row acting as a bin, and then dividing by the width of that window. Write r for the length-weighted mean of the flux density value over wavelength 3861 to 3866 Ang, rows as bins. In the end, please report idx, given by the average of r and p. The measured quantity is 23.0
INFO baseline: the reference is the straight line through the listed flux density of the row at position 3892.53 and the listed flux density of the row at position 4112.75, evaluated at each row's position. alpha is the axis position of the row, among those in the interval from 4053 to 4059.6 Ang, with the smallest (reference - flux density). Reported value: 4053.52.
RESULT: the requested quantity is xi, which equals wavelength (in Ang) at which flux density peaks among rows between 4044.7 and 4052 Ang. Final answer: 4045.12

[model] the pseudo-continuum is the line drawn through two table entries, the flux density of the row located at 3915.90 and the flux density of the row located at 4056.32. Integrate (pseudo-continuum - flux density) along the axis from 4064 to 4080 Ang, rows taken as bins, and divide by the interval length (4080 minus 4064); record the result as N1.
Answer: -0.3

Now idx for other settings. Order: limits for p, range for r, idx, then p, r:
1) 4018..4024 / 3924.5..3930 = 23.6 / 23.4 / 23.8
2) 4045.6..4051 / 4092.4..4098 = 18.3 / 22.9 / 13.6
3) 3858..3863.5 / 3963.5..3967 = 17.9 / 23.4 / 12.3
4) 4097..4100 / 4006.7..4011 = 16.7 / 9.7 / 23.6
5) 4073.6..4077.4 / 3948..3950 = 22.6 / 22.3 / 22.9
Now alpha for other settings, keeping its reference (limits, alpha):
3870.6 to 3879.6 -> 3874.64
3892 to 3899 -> 3898.81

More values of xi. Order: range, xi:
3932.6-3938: 3936.70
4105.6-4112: 4111.80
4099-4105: 4104.23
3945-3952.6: 3949.41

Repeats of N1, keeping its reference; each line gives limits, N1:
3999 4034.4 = -0.6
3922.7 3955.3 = 0.6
